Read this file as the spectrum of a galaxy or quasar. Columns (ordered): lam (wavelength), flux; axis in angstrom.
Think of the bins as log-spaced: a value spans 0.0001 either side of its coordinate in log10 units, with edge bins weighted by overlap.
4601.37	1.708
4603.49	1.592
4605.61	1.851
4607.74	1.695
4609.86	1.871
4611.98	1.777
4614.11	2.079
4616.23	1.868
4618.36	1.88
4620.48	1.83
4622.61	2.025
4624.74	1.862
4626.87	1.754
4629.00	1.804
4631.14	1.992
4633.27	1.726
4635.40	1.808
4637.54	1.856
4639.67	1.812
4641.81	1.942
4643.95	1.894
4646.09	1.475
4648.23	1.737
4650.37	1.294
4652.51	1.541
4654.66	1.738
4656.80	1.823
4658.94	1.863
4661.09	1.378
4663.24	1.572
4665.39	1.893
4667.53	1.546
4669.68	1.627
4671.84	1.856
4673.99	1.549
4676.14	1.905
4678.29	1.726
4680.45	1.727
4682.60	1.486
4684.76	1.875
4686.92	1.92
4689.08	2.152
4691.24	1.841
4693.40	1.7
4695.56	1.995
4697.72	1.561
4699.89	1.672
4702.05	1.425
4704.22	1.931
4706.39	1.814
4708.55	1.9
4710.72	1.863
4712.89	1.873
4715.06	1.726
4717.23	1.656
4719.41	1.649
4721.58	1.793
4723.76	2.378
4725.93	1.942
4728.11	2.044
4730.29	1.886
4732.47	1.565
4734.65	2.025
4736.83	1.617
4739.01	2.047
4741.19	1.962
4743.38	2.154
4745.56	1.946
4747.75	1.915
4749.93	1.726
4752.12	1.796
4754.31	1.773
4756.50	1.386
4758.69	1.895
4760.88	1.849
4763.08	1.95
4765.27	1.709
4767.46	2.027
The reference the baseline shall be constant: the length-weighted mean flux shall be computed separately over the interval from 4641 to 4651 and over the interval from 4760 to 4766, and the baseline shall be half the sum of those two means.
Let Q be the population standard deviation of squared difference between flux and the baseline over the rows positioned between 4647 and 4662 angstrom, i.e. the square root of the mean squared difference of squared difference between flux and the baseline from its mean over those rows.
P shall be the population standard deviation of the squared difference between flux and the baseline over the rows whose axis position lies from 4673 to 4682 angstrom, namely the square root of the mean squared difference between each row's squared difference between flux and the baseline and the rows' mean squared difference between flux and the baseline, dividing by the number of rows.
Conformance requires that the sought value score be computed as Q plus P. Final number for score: 0.098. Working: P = 0.02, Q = 0.080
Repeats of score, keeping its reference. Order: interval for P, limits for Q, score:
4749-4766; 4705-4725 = 0.162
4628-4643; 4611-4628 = 0.055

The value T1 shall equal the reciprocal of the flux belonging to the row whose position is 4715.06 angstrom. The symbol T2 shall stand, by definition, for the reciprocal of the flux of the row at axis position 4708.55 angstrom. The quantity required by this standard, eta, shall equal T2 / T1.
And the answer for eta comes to 0.91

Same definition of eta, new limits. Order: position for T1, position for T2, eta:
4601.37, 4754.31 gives 0.96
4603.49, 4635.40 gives 0.88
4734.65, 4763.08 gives 1.04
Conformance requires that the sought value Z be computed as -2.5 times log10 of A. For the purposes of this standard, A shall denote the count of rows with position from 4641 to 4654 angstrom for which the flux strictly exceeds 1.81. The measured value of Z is -0.75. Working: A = 2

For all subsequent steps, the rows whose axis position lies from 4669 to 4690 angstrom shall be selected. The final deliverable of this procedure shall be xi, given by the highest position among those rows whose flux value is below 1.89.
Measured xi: 4684.76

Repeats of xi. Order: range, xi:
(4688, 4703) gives 4702.05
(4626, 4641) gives 4639.67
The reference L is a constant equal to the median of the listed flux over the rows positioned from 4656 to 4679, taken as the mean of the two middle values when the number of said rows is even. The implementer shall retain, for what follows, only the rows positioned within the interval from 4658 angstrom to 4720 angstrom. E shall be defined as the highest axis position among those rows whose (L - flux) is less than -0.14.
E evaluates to 4712.89 angstrom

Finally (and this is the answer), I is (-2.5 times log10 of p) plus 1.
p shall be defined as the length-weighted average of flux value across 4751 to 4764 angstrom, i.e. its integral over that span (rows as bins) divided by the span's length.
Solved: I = 0.38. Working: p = 1.77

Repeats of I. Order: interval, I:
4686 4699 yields 0.33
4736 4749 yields 0.28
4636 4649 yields 0.37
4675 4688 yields 0.38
